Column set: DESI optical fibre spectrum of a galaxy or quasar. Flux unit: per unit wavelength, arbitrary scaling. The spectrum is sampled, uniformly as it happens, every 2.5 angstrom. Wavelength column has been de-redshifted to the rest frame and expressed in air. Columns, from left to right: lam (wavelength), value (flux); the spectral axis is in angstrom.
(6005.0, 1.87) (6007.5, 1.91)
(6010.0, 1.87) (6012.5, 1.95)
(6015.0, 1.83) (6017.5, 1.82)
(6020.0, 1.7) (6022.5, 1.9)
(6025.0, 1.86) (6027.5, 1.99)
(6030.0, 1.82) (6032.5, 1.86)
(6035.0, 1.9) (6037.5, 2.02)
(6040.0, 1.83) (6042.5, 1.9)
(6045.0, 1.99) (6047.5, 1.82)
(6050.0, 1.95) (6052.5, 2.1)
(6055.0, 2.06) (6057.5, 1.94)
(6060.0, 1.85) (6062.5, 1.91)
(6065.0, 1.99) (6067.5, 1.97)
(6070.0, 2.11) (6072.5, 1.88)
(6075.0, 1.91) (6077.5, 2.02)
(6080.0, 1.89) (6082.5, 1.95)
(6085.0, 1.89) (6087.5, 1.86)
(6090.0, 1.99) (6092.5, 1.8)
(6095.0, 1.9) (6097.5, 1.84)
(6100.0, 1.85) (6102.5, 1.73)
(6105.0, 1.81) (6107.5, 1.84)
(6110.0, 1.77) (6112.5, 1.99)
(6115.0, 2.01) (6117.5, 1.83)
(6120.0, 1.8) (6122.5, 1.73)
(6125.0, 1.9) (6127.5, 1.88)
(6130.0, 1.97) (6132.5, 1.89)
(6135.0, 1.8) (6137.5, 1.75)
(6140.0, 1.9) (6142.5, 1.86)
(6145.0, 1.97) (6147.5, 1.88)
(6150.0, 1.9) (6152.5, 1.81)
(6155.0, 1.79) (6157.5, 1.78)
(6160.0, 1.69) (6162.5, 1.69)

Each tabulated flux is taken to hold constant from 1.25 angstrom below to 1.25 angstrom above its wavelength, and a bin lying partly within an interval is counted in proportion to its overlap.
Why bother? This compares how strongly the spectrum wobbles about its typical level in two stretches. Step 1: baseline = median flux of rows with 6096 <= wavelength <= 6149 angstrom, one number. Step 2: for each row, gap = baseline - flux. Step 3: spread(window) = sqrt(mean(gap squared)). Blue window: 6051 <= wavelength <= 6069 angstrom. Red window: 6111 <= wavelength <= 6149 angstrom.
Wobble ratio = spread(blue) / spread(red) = 1.70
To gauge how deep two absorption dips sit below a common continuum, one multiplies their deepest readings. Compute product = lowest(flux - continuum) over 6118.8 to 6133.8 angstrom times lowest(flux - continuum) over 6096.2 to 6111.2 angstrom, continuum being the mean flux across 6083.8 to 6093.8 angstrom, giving 0.0240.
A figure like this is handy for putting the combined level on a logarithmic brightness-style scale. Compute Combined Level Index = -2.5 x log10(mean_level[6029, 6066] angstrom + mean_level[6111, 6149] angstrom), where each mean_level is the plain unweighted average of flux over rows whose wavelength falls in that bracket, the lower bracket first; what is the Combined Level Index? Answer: -1.45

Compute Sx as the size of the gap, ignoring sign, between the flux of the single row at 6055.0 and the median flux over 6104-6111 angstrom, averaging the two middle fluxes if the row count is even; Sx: 0.25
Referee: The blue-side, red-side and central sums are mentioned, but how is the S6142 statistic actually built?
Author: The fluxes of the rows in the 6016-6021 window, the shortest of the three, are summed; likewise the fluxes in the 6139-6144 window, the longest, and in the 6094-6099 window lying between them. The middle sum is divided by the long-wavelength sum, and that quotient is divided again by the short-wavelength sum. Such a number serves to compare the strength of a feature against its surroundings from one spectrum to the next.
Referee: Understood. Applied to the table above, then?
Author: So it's 0.283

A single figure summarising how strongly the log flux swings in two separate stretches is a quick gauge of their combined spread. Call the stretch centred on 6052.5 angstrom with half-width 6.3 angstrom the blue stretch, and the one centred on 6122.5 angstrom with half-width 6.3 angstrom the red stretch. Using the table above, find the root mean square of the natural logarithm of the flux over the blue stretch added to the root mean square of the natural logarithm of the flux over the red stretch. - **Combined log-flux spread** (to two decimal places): 1.28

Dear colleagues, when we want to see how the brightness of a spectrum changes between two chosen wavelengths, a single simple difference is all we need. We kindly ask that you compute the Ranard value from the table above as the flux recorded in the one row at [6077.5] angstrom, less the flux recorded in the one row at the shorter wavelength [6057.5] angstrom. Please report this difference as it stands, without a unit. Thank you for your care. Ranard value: 0.1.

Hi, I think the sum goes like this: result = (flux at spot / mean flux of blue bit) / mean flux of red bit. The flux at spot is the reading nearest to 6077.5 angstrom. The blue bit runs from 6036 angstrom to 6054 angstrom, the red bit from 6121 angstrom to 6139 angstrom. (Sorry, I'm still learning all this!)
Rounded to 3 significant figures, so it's 0.563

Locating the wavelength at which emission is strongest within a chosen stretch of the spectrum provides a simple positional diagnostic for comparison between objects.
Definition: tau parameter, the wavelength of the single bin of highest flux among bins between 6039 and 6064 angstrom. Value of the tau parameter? 6052.5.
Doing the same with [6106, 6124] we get 6115.0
